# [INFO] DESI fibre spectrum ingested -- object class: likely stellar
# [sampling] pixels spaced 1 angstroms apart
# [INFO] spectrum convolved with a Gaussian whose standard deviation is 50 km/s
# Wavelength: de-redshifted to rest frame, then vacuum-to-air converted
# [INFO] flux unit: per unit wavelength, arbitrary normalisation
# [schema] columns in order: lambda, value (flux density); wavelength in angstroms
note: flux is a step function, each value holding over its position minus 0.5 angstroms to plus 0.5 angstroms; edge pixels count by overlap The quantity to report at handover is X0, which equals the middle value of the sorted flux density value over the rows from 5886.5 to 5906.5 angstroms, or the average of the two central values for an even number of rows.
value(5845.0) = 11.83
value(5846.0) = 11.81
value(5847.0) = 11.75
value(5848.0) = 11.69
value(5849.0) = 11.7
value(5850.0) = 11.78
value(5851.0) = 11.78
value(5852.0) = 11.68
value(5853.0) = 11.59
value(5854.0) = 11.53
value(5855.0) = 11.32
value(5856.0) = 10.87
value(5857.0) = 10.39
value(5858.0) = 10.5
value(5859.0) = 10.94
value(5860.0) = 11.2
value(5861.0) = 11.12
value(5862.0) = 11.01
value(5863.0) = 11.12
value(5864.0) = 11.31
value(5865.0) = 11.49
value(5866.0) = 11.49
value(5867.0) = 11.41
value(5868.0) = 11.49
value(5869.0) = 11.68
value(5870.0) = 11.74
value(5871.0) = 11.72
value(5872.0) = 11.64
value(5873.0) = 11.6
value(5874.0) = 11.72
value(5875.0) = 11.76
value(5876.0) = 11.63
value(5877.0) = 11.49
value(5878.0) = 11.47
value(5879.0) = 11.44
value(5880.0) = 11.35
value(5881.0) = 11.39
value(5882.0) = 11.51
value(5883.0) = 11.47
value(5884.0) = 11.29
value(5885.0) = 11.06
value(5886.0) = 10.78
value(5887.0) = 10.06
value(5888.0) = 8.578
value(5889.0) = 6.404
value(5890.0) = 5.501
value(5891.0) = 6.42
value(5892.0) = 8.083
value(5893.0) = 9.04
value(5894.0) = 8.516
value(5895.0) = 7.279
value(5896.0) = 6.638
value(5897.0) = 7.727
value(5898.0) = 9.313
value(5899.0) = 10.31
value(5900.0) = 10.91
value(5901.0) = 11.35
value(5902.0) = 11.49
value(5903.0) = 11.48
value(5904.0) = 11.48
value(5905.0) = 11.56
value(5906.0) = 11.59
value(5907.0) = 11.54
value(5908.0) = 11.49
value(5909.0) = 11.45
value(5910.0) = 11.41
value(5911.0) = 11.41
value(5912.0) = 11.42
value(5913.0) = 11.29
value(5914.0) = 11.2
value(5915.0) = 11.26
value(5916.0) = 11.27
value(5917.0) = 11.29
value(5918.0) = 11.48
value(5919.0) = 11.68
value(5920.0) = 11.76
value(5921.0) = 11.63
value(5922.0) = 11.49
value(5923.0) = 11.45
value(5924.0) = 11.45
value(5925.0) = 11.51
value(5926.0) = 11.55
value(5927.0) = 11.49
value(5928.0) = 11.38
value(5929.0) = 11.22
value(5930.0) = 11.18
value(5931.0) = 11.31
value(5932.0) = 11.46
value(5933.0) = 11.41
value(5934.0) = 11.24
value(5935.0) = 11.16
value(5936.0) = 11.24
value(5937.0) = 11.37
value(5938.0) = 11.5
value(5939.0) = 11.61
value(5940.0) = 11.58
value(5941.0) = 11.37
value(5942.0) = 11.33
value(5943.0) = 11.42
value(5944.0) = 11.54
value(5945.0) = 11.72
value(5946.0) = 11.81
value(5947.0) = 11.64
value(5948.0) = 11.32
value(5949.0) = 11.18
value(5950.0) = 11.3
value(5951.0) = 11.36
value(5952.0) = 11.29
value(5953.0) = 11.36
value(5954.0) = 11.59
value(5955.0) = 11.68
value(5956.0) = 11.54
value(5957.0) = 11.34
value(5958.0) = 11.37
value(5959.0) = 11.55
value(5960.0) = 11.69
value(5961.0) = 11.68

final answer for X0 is 9.2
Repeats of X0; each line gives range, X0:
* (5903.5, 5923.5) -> 11.5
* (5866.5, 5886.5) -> 11.5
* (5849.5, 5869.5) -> 11.4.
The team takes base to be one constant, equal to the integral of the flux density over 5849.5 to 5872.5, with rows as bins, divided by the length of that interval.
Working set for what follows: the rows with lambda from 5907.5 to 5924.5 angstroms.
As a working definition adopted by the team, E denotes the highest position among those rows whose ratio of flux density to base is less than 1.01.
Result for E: 5924.0 angstroms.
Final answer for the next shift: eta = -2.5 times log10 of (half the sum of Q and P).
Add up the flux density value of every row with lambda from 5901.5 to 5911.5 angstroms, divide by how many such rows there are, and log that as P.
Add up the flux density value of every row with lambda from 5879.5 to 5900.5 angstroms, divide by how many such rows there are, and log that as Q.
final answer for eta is -2.54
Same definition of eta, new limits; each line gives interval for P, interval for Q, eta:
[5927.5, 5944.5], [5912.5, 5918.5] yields -2.64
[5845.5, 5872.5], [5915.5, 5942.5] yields -2.64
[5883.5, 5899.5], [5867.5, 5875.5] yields -2.51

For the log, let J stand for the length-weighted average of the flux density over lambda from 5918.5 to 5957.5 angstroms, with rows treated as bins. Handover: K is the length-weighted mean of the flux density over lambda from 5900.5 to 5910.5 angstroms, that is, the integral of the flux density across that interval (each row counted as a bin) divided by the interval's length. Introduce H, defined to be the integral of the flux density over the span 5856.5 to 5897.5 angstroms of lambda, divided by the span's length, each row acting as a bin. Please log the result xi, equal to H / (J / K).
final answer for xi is 10.4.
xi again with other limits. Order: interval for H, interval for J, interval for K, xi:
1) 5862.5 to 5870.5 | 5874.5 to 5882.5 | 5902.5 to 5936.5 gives 11.4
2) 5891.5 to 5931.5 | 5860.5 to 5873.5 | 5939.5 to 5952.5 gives 10.8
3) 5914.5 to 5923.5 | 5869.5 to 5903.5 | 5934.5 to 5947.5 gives 13.0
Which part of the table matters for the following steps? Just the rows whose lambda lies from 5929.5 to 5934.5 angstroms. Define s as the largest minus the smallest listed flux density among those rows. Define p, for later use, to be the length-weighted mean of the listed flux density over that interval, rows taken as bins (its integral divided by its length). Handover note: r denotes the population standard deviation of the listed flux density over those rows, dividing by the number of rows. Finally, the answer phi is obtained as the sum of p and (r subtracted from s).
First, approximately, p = 11.3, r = 0.10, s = 0.28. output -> 11.5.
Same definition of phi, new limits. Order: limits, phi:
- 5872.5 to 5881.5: 11.8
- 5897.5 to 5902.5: 12.1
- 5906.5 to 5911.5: 11.5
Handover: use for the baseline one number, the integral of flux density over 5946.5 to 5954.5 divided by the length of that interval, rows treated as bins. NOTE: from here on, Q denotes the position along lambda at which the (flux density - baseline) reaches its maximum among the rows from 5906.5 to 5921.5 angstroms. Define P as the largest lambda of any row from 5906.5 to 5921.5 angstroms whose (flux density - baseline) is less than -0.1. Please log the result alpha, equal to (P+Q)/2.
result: 5918 angstroms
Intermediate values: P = 5916.0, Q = 5920.0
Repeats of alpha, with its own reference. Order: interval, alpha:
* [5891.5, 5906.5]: 5903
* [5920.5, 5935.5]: 5928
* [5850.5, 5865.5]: 5857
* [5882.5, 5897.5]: 5890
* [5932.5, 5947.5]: 5941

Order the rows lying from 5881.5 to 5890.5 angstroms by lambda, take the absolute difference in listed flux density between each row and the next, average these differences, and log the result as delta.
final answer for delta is 0.75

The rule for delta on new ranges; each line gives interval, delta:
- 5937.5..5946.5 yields 0.11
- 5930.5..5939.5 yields 0.11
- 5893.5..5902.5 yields 0.84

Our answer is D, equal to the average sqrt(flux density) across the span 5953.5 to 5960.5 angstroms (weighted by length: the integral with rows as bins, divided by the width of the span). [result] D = 3.40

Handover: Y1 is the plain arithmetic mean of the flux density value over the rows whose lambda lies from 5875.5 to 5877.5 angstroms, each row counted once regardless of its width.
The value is 11.6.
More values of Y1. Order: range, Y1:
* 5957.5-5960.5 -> 11.5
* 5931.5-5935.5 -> 11.3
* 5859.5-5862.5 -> 11.1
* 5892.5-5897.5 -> 7.8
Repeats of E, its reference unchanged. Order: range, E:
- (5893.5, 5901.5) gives 5901.0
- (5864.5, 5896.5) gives 5896.0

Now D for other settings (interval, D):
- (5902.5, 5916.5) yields 3.38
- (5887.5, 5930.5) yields 3.21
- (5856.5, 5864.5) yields 3.31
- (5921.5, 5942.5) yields 3.38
